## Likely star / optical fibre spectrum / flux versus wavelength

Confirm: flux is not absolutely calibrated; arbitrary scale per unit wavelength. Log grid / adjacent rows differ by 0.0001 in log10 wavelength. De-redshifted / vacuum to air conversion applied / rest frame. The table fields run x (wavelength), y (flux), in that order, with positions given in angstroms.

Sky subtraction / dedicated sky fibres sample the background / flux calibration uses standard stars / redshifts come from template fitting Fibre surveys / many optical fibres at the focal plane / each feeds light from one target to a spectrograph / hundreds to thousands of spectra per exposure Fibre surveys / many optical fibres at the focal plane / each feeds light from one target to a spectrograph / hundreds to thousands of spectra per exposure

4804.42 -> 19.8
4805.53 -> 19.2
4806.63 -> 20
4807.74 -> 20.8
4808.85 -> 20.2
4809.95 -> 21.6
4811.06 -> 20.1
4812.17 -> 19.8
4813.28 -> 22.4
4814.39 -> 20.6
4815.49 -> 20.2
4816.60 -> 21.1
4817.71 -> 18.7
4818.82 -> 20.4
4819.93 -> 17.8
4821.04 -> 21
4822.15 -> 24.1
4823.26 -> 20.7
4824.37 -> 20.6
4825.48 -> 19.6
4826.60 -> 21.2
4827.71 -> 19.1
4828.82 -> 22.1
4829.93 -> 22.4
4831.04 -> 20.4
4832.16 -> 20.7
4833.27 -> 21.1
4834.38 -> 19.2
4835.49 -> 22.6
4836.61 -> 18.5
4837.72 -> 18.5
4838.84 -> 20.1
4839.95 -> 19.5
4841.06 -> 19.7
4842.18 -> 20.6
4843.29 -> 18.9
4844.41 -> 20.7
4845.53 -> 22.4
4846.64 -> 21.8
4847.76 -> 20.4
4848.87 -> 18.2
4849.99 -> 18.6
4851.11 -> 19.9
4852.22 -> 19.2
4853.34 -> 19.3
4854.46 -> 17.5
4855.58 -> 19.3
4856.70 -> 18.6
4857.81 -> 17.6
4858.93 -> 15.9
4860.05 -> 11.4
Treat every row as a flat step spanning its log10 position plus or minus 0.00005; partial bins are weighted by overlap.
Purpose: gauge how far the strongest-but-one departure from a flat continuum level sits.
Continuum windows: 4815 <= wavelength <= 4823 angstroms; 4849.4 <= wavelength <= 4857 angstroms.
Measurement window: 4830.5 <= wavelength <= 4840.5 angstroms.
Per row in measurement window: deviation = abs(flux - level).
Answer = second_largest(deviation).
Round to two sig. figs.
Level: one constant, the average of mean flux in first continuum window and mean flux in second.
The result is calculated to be 1.4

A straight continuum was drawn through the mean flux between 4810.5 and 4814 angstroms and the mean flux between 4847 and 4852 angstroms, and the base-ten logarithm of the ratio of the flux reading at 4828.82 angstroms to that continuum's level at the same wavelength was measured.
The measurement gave 0.041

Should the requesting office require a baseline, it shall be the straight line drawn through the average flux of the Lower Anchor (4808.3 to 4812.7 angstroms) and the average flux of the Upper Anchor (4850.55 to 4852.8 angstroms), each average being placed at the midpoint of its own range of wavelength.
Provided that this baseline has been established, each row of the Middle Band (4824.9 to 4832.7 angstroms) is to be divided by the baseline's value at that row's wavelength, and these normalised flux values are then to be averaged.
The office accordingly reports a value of 1.04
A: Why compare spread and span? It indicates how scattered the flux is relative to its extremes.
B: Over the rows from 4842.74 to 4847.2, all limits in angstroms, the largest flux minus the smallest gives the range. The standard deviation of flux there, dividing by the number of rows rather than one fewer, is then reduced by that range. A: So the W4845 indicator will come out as -2.2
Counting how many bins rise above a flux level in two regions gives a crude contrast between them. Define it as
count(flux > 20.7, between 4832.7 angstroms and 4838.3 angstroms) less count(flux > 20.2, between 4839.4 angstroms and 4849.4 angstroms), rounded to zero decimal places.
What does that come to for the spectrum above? -3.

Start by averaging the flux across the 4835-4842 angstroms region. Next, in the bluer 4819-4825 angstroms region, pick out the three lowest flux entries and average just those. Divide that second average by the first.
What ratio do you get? 0.994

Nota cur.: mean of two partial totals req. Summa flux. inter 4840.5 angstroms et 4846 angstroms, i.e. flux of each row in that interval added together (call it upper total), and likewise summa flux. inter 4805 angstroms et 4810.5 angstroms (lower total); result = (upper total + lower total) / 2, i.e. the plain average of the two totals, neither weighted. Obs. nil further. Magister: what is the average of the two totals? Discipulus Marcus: 102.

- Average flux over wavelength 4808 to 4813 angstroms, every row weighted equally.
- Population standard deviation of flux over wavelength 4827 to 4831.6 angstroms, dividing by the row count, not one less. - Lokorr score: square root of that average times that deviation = 5.2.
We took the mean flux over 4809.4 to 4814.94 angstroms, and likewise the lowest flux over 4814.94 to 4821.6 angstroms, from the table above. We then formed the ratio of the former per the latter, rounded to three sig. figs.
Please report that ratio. 1.17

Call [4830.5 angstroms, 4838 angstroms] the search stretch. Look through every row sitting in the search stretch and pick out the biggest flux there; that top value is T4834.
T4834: 22.6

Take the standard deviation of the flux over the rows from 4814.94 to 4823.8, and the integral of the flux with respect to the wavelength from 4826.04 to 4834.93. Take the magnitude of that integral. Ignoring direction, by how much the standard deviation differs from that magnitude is 183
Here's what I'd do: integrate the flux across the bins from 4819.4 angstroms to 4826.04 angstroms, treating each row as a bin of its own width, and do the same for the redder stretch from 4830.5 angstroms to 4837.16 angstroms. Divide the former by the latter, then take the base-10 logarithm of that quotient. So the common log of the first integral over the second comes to 0.004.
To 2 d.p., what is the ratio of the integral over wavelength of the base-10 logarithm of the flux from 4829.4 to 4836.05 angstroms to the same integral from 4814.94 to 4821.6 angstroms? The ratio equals 1.02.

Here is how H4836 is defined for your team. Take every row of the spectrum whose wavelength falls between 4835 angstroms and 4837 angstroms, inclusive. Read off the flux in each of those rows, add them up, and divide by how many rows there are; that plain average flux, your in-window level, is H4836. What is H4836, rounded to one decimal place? 20.6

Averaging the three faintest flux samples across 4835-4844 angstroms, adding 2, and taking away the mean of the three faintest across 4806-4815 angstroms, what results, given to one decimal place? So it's 0.7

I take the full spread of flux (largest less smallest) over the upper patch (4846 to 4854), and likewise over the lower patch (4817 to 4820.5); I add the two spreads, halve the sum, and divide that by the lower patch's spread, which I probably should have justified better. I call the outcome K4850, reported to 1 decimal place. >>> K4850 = 1.2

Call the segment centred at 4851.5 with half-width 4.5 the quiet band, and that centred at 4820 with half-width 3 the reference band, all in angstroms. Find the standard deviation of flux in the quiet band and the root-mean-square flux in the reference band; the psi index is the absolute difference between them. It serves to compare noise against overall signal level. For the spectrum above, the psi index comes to 19.6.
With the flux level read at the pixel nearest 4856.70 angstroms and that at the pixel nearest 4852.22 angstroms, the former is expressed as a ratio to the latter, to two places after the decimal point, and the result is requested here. 0.97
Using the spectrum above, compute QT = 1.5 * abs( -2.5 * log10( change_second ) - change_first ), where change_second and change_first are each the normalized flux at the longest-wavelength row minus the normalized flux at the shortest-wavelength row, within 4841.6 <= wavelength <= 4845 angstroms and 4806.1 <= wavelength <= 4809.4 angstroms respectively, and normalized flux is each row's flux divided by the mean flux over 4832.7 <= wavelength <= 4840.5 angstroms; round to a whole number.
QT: 9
